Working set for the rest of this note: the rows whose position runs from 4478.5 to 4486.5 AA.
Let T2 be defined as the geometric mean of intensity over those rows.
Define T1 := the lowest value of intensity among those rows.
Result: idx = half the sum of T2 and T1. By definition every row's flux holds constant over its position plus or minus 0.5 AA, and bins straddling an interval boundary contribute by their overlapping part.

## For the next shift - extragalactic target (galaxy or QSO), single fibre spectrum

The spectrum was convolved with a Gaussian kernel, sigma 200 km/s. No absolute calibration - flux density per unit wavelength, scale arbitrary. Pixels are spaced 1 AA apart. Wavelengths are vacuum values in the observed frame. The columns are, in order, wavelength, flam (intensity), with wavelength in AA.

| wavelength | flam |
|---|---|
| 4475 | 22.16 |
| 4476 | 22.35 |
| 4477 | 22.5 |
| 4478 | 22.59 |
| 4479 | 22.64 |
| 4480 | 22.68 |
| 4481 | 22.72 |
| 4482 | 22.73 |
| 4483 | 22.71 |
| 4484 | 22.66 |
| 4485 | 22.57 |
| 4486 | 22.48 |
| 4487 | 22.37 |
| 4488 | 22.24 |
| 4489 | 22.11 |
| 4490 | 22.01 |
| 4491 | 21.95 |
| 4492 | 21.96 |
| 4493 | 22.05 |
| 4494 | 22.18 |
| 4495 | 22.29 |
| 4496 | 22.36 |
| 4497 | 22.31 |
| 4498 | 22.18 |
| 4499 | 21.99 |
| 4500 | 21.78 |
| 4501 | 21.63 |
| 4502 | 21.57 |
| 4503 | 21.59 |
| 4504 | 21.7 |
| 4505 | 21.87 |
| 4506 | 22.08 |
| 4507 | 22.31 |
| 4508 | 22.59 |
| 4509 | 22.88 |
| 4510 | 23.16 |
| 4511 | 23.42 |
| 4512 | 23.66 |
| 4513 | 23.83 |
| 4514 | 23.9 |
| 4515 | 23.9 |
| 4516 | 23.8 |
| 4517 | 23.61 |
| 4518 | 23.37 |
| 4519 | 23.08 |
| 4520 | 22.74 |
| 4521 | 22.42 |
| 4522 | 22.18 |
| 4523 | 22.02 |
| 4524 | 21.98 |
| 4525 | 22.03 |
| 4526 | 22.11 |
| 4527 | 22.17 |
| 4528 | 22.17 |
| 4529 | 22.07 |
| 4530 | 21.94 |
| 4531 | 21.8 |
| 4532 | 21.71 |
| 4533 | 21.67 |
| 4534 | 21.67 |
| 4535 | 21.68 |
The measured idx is 22.6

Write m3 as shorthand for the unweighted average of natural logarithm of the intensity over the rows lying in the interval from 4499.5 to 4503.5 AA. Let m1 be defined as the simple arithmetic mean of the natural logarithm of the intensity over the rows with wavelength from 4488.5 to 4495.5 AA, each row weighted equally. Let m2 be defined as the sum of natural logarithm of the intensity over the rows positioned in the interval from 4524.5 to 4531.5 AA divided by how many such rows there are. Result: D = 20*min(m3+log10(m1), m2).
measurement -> 61.9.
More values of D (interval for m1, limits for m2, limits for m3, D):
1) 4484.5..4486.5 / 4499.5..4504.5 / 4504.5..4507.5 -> 61.5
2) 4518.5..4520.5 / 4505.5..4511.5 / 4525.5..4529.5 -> 62.5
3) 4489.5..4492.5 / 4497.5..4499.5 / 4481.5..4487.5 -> 61.9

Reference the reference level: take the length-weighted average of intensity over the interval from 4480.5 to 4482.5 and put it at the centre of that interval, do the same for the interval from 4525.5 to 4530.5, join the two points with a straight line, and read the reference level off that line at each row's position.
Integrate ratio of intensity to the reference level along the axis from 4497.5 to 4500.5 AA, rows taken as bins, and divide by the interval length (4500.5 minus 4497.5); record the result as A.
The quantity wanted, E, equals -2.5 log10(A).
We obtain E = 0.025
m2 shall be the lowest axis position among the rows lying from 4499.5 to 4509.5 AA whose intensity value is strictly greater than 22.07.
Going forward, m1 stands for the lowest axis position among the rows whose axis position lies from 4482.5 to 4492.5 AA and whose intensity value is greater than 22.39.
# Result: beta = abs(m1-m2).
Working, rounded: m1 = 4483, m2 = 4506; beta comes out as 23 AA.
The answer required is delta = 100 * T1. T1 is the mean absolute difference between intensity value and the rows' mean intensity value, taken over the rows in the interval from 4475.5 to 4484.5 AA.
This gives 9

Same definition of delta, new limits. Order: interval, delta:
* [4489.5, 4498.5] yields 13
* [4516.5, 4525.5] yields 53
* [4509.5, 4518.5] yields 21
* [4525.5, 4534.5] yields 19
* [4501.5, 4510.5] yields 48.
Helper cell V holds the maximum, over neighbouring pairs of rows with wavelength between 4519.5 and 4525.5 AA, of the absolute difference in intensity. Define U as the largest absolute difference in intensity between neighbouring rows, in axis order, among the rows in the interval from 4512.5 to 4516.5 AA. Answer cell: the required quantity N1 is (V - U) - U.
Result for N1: 0.12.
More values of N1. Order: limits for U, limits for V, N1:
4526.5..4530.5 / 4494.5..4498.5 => -0.13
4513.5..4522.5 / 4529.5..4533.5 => -0.54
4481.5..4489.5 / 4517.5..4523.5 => 0.08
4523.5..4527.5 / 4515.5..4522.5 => 0.18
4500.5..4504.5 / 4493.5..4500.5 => -0.01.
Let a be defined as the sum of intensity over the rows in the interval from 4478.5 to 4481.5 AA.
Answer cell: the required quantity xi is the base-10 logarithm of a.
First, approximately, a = 68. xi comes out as 1.8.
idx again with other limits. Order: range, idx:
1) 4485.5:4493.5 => 22.0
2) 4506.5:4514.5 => 22.8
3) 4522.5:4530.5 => 22.0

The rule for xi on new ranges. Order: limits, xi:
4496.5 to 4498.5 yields 1.6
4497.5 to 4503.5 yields 2.1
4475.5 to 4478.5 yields 1.8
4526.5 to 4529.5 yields 1.8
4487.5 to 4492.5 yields 2.0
